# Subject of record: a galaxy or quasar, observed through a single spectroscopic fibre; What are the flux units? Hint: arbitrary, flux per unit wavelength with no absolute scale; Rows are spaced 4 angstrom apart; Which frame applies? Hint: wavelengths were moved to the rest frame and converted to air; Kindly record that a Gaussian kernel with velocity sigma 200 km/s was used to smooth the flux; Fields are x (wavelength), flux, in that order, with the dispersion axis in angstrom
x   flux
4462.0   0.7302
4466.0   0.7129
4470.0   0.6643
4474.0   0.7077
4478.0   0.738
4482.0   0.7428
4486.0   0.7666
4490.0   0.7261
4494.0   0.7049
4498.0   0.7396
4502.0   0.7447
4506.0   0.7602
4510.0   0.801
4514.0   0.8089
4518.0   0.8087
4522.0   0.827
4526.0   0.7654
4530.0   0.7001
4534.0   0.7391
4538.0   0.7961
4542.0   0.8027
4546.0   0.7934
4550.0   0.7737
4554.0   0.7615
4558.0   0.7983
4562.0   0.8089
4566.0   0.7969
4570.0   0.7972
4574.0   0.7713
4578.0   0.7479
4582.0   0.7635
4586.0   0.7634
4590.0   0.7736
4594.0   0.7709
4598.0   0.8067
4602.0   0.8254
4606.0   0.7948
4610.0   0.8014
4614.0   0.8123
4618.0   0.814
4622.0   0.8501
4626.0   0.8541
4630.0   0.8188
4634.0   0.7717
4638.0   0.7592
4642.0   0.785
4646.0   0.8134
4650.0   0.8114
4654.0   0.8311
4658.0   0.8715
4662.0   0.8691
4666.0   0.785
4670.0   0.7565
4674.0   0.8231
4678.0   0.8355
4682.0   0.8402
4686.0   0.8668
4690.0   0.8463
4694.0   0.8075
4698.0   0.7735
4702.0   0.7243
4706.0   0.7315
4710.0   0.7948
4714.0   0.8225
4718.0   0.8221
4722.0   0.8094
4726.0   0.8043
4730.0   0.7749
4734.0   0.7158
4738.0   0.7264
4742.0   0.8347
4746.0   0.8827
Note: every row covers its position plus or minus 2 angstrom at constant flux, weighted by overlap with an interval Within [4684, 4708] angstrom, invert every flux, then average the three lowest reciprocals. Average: 1.19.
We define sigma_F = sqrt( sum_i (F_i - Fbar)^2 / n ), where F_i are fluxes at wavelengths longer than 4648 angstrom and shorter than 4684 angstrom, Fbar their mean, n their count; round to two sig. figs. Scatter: 0.035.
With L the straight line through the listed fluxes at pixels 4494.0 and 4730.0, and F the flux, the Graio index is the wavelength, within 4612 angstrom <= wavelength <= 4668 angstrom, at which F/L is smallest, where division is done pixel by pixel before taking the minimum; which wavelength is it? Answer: 4638.0 angstrom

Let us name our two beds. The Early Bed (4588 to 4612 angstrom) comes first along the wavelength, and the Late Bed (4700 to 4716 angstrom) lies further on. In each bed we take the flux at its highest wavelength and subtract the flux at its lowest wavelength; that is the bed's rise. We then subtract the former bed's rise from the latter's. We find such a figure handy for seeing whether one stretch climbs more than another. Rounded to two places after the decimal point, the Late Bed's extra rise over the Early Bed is 0.07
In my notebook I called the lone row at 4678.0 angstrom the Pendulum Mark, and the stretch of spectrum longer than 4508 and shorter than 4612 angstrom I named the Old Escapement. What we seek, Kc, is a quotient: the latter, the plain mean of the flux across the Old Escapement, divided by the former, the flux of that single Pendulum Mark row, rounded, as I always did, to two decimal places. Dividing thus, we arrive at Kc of 0.94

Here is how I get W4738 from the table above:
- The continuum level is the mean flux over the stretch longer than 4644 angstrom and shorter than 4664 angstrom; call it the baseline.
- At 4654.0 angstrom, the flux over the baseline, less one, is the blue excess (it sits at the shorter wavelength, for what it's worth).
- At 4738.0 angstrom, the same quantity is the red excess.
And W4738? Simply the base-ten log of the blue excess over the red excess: -1.1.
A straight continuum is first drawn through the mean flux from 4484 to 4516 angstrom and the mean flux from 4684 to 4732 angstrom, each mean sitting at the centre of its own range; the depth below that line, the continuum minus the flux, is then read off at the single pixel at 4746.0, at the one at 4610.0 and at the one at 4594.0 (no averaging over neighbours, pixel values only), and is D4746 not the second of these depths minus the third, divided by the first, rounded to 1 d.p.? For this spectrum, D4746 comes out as 0.4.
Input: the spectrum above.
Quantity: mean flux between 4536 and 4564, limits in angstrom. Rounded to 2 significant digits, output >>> 0.79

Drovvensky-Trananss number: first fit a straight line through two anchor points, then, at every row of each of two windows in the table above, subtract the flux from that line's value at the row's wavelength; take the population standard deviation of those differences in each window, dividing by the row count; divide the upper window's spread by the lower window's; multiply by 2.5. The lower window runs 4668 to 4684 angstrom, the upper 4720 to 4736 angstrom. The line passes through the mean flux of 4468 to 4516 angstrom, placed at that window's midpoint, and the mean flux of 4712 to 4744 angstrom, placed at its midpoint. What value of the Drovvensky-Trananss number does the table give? 2.9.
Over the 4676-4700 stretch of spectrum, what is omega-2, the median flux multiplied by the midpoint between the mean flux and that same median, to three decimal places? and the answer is 0.698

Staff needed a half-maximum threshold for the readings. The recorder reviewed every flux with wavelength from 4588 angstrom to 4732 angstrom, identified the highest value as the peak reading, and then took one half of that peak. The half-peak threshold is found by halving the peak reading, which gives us 0.436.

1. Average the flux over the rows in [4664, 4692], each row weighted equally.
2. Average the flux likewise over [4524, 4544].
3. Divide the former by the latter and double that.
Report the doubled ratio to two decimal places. 2.16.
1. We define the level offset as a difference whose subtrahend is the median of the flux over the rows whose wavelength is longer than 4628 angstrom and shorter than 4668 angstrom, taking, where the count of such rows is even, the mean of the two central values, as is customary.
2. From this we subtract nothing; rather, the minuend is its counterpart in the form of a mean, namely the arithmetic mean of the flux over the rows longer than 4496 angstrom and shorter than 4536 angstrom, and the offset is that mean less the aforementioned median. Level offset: -0.043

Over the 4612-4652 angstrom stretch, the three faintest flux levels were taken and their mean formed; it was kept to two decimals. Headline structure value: 0.77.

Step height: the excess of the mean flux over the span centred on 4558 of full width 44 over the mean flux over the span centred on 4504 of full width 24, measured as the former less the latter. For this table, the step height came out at 0.026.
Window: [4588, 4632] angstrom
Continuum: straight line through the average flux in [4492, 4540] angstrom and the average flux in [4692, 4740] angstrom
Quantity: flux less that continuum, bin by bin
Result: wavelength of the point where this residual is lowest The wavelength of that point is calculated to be 4594.0 angstrom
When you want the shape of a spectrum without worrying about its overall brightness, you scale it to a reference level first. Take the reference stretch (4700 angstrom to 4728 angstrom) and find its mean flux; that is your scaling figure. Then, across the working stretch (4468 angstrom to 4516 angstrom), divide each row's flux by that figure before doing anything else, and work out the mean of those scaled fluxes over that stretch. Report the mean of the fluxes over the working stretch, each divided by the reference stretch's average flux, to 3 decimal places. 0.943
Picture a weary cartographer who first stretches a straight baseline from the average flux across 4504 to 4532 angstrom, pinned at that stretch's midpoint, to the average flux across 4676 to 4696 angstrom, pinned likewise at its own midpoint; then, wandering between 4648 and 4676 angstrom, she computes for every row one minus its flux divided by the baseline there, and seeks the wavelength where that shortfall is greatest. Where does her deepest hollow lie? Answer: 4670.0 angstrom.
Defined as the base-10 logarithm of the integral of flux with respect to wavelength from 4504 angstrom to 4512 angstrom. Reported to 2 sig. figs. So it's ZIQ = 0.80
